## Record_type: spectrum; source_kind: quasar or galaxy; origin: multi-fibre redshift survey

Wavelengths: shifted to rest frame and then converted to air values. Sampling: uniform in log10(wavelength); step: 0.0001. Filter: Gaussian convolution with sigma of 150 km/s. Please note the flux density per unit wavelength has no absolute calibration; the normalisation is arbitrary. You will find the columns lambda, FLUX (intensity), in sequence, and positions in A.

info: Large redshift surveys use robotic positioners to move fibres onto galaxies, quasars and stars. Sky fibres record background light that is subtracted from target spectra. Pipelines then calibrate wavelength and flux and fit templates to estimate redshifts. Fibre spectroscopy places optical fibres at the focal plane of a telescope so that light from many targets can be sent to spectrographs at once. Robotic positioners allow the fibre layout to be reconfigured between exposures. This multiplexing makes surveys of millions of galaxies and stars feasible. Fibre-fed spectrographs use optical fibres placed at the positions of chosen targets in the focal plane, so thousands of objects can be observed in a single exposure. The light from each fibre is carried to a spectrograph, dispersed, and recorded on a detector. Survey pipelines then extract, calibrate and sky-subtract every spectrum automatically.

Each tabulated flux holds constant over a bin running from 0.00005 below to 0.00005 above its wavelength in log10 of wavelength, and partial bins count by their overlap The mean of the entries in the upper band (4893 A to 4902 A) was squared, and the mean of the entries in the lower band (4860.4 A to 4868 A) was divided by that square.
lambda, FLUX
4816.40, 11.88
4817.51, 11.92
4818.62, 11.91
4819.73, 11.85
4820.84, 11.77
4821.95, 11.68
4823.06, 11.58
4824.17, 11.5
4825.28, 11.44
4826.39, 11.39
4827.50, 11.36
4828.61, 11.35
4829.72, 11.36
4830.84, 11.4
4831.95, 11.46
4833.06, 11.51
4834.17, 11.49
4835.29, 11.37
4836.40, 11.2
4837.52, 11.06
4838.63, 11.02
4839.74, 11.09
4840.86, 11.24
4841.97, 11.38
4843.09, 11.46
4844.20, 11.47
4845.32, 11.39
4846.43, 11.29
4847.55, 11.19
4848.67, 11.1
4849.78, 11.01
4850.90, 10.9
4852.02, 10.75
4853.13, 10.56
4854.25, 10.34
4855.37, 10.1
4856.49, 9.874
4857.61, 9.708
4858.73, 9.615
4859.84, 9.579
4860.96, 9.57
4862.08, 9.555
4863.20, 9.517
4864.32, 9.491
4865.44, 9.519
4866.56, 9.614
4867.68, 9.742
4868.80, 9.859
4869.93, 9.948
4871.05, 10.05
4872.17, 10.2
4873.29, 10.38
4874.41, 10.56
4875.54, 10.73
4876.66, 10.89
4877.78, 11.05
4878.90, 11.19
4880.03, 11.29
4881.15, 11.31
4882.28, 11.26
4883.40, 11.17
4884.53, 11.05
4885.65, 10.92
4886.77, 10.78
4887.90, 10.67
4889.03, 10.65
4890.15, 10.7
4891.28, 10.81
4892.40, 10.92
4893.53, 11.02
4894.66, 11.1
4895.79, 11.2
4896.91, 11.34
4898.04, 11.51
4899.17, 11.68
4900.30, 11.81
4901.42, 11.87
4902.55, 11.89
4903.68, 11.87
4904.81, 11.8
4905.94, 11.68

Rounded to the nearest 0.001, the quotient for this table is 0.073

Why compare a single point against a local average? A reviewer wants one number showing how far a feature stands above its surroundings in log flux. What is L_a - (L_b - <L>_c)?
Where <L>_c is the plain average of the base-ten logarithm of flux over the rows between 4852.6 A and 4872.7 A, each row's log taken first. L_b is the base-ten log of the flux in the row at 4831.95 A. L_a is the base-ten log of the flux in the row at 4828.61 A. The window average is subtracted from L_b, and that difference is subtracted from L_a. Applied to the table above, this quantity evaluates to 0.99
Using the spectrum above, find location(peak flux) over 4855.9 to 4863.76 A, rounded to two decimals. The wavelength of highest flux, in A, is 4856.49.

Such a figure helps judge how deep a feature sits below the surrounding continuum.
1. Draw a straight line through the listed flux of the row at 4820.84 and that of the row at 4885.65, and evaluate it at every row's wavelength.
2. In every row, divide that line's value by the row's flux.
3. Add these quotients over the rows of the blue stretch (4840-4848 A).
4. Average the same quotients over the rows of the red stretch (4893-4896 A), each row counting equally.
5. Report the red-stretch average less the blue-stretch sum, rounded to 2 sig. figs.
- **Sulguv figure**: -6.1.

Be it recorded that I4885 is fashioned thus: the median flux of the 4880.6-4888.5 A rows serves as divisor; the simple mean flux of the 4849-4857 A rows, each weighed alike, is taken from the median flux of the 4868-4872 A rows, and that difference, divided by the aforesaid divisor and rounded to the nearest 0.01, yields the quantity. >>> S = -0.05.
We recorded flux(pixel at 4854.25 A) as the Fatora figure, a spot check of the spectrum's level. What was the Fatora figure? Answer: 10.34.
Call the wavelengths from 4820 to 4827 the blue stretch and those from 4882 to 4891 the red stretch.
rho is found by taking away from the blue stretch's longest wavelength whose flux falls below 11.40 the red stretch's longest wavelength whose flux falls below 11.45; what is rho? -63.8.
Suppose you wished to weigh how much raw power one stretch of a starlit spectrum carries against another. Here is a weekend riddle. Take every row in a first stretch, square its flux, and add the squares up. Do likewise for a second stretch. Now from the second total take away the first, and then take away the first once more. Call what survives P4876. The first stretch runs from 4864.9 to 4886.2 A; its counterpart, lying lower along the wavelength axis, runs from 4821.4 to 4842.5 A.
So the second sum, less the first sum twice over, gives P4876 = -1802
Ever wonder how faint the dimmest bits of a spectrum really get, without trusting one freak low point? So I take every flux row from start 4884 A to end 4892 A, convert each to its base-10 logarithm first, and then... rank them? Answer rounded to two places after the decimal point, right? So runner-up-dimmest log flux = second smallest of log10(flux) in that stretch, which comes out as 1.03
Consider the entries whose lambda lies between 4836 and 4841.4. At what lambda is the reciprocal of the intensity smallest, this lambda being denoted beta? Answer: 4840.86 A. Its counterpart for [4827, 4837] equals 4833.06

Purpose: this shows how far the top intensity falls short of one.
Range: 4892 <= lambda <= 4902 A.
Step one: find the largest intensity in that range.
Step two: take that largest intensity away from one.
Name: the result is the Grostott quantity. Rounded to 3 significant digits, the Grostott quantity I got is -10.9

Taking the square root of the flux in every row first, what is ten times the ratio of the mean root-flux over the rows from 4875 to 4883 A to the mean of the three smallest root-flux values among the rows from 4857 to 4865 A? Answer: 10.8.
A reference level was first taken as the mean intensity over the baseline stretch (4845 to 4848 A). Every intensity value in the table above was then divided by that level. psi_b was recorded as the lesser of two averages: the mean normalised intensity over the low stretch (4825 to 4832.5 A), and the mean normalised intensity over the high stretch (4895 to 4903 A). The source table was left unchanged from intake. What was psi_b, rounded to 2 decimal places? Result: 1.01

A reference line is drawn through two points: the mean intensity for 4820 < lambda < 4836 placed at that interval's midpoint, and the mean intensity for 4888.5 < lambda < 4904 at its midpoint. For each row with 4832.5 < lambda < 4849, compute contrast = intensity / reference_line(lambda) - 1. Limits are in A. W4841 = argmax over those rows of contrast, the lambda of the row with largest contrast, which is 4833.06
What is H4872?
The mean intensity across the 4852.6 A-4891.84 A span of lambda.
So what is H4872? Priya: 10.4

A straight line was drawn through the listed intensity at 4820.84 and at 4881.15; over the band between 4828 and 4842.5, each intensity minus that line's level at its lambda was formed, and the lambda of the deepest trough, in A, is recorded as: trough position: 4838.63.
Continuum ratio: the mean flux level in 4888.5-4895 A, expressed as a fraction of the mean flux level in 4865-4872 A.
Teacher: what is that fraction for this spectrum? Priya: 1.11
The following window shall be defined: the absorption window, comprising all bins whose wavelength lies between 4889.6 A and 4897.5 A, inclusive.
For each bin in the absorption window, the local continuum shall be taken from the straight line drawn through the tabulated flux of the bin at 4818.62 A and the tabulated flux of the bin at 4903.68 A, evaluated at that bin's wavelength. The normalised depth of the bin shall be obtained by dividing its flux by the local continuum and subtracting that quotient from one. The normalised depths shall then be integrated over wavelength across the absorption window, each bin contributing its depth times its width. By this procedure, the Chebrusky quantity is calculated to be 0.57 A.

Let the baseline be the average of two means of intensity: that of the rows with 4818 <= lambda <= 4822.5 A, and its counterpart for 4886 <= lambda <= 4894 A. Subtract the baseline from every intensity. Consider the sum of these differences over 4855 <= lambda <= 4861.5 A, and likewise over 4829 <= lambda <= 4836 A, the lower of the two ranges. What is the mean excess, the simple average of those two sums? -4.3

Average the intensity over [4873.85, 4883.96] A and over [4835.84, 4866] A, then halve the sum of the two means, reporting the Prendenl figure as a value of 10.8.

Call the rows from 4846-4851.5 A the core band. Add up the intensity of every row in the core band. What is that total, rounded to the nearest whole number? 55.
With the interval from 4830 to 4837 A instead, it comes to 68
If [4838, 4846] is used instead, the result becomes 79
